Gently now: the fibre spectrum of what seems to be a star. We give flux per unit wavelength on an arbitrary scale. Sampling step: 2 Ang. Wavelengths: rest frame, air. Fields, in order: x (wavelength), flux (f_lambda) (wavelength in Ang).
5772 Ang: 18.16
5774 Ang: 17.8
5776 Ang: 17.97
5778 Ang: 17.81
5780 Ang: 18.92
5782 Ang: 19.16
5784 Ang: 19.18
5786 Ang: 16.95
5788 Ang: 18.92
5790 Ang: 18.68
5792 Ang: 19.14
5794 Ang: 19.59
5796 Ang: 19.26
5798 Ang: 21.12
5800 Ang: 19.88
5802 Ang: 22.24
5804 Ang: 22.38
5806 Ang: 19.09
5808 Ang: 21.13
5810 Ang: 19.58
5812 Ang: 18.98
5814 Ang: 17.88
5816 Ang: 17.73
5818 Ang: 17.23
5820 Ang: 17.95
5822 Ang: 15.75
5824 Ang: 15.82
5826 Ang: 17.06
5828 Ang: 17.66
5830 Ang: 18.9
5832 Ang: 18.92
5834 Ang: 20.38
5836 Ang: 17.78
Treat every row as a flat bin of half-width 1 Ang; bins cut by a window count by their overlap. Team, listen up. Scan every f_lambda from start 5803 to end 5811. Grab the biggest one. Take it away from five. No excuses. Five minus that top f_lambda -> -17.4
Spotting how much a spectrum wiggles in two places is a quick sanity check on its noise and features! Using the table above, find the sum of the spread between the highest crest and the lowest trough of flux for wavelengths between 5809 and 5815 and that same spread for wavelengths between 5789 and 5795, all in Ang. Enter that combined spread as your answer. 2.6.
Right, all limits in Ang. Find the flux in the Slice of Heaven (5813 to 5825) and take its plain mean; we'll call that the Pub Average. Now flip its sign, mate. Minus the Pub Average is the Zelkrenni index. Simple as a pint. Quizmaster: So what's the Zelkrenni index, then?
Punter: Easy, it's -17.1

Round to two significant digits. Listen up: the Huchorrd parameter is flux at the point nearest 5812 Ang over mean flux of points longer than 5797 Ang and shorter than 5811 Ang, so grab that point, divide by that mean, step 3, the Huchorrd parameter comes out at 0.91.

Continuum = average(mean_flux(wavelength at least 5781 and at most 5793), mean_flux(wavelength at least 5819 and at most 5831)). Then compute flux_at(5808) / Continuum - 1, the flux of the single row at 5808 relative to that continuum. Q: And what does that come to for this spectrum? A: 0.18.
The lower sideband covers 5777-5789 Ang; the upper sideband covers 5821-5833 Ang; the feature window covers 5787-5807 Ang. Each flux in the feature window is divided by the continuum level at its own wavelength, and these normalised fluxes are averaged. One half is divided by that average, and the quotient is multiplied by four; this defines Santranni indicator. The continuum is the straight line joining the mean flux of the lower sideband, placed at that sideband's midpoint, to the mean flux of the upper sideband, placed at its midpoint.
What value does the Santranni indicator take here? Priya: 1.81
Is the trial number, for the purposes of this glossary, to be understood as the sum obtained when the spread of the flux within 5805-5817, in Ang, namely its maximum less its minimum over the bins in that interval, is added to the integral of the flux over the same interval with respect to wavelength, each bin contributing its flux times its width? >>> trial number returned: 232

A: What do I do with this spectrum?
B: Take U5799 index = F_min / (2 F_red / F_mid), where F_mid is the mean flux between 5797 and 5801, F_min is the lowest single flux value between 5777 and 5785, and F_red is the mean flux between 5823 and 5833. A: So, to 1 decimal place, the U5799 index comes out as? 10.3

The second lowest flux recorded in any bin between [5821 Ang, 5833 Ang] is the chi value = 15.82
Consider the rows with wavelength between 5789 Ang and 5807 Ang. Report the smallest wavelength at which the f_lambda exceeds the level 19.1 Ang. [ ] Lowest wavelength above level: 5792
